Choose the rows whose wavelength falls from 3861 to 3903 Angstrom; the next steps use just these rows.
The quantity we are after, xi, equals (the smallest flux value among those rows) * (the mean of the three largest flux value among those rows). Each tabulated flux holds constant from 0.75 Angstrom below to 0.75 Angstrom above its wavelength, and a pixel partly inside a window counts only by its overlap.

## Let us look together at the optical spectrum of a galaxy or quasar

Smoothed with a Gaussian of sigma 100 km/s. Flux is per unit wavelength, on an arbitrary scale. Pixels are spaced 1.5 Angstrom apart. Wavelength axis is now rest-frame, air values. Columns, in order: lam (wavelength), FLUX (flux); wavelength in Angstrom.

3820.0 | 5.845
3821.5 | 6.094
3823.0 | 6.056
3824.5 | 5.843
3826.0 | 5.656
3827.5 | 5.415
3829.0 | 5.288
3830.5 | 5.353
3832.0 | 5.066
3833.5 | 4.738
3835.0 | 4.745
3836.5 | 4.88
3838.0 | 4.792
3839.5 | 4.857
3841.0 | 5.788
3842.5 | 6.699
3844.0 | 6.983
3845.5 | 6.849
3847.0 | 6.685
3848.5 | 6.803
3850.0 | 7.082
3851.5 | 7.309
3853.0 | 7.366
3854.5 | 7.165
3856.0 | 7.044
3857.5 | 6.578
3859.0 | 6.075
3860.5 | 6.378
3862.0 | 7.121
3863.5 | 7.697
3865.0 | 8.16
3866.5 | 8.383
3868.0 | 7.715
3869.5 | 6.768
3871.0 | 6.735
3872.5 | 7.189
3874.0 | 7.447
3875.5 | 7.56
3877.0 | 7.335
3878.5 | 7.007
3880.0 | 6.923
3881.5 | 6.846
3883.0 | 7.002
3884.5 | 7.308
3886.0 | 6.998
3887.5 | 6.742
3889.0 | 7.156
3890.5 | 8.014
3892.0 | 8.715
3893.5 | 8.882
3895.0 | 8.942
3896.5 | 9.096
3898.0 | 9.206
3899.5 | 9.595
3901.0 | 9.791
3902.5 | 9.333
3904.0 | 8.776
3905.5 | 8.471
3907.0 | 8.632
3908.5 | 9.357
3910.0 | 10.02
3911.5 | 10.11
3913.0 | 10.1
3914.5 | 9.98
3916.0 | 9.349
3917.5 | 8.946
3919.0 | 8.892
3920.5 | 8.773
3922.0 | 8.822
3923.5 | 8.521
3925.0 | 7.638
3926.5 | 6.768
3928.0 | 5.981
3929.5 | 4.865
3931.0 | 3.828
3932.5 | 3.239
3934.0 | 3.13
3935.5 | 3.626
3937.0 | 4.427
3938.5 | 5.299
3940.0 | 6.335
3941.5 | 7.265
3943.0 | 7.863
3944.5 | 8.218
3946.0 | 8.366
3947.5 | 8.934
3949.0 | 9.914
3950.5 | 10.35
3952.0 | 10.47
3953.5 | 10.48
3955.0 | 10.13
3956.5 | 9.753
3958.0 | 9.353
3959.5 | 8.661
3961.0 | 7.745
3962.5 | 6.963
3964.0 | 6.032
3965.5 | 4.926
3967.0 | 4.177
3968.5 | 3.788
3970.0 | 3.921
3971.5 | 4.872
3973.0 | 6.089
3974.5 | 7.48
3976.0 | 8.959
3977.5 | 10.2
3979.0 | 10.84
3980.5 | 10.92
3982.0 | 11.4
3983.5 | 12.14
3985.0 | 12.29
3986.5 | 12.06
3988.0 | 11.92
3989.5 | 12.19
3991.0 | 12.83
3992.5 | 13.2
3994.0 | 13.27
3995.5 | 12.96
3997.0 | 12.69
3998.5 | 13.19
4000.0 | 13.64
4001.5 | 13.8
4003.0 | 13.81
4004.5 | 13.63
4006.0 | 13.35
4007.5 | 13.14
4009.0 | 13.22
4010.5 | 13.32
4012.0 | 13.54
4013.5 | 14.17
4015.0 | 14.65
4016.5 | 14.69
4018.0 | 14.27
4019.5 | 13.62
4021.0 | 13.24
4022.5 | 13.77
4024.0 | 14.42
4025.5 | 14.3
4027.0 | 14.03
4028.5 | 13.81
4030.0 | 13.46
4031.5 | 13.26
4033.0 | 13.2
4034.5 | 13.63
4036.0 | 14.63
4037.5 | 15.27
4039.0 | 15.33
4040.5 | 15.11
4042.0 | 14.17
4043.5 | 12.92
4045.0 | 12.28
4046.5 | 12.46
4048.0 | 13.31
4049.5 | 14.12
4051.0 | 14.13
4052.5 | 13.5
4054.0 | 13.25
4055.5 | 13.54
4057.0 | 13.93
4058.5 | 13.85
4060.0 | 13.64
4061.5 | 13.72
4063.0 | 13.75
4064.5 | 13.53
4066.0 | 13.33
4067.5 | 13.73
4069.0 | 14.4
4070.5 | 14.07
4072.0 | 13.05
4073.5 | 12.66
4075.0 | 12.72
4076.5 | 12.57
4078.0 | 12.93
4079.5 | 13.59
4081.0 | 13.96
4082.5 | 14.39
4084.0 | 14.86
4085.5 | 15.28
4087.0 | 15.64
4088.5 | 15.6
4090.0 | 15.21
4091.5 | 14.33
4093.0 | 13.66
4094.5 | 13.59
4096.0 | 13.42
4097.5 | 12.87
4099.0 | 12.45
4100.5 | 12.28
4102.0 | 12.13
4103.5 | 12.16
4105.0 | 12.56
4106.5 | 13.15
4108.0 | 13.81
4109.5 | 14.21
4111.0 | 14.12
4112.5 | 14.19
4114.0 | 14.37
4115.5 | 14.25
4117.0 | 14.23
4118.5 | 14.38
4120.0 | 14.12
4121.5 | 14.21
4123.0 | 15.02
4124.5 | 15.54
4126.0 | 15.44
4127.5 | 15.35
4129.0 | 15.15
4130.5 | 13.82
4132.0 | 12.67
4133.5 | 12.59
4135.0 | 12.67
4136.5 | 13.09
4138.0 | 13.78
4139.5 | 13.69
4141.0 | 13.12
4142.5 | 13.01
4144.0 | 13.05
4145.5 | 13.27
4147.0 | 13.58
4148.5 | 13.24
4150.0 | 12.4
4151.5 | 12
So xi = 64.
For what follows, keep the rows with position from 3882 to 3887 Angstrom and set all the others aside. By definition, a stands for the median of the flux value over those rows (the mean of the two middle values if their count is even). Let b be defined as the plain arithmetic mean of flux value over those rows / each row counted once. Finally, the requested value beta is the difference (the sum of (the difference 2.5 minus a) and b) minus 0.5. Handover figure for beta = 2.10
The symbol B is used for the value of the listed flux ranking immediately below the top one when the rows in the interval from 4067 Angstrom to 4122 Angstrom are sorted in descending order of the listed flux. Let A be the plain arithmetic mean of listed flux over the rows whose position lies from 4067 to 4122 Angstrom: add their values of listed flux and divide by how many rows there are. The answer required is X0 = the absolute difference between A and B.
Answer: 1.8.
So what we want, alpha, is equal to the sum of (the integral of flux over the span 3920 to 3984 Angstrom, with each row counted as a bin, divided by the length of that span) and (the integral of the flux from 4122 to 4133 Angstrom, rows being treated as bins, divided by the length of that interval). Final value 22.1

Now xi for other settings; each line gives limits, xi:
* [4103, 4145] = 188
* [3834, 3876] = 38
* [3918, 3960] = 33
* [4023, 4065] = 187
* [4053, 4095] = 195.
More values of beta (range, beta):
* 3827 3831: 2.00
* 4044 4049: 2.22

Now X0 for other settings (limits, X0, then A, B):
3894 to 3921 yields 0.8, 9.3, 10.1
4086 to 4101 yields 1.7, 13.9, 15.6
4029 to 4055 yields 1.5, 13.8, 15.27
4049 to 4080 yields 0.6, 13.5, 14.13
